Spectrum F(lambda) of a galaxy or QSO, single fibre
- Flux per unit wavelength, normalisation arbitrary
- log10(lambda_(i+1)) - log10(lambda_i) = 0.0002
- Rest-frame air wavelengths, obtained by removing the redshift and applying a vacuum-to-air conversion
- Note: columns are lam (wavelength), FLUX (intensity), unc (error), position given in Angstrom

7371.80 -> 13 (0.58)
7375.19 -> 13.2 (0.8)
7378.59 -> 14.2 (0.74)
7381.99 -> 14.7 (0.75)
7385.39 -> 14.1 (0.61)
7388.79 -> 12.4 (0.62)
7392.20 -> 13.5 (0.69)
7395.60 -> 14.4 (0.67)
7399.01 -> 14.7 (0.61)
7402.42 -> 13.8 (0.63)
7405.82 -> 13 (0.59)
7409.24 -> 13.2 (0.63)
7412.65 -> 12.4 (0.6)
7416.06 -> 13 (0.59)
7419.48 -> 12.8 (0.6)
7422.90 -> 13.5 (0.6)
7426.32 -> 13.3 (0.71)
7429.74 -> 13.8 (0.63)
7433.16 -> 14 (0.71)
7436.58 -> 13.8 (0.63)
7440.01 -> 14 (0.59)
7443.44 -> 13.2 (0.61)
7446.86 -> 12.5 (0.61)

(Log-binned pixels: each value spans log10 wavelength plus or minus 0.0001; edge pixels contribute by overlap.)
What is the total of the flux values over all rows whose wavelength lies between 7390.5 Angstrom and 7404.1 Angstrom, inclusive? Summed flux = 56.4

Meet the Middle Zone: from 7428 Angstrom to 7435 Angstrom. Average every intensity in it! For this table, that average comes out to 13.9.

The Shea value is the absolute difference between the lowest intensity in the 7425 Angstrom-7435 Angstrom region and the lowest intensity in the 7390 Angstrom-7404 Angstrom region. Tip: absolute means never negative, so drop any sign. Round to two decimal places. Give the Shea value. 0.20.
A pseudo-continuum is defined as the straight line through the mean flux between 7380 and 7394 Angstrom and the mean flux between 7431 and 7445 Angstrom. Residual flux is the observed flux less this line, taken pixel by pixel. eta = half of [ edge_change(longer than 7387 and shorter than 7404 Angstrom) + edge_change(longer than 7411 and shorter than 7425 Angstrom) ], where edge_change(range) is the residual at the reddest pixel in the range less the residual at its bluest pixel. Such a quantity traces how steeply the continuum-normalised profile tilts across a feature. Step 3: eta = 1.2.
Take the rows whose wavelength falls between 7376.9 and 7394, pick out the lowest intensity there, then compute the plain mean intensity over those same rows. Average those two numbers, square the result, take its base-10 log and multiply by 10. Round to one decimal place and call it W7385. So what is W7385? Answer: 22.3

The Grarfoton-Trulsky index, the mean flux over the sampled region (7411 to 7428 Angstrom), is 13.00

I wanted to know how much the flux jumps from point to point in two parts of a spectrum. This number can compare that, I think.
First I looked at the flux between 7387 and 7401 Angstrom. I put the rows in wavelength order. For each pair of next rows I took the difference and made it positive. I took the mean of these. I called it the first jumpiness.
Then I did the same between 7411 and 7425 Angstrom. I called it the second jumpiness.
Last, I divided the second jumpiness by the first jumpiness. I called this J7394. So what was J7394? 0.652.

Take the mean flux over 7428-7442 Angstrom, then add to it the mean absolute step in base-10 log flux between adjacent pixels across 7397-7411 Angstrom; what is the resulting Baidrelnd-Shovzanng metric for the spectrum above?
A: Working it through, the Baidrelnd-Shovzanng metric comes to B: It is 13.9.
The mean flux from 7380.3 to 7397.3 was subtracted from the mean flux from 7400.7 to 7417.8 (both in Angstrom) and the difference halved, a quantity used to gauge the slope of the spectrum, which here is -0.4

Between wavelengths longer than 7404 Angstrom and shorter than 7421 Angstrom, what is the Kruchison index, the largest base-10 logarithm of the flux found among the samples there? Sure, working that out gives 1.12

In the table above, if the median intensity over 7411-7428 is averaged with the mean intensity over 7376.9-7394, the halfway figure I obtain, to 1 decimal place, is 13.4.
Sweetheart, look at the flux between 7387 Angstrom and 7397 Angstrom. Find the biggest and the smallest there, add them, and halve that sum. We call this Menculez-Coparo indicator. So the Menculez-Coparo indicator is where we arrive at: 13.4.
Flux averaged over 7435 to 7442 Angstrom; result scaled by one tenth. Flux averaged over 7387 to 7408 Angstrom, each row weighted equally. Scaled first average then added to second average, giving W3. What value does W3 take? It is 15.0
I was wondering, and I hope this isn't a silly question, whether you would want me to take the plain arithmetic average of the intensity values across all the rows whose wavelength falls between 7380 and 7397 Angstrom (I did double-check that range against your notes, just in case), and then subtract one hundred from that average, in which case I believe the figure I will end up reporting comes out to -86.18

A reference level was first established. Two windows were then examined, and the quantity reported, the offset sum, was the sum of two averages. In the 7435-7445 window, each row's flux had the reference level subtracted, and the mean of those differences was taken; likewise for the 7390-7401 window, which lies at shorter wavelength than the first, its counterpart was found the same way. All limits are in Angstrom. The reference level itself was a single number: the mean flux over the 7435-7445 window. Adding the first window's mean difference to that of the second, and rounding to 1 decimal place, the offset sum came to 0.5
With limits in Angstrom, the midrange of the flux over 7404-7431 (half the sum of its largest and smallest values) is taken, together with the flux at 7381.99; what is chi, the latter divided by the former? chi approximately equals 1.12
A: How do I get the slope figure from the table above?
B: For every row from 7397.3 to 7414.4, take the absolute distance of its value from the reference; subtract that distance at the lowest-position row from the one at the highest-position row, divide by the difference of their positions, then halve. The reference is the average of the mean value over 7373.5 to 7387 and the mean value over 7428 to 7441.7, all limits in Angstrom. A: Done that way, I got 0.03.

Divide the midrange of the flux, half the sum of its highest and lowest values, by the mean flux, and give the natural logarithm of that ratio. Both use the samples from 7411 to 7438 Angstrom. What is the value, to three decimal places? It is -0.009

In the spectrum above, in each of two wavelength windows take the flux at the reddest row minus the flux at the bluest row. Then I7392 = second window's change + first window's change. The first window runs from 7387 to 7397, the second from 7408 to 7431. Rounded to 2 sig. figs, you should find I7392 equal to 2.6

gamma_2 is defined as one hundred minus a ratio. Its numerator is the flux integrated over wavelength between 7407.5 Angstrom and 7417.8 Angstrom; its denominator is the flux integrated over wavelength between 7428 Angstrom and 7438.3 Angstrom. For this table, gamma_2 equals 99.1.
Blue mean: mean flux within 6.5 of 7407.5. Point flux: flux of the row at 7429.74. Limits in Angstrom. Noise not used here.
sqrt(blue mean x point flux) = 13.4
